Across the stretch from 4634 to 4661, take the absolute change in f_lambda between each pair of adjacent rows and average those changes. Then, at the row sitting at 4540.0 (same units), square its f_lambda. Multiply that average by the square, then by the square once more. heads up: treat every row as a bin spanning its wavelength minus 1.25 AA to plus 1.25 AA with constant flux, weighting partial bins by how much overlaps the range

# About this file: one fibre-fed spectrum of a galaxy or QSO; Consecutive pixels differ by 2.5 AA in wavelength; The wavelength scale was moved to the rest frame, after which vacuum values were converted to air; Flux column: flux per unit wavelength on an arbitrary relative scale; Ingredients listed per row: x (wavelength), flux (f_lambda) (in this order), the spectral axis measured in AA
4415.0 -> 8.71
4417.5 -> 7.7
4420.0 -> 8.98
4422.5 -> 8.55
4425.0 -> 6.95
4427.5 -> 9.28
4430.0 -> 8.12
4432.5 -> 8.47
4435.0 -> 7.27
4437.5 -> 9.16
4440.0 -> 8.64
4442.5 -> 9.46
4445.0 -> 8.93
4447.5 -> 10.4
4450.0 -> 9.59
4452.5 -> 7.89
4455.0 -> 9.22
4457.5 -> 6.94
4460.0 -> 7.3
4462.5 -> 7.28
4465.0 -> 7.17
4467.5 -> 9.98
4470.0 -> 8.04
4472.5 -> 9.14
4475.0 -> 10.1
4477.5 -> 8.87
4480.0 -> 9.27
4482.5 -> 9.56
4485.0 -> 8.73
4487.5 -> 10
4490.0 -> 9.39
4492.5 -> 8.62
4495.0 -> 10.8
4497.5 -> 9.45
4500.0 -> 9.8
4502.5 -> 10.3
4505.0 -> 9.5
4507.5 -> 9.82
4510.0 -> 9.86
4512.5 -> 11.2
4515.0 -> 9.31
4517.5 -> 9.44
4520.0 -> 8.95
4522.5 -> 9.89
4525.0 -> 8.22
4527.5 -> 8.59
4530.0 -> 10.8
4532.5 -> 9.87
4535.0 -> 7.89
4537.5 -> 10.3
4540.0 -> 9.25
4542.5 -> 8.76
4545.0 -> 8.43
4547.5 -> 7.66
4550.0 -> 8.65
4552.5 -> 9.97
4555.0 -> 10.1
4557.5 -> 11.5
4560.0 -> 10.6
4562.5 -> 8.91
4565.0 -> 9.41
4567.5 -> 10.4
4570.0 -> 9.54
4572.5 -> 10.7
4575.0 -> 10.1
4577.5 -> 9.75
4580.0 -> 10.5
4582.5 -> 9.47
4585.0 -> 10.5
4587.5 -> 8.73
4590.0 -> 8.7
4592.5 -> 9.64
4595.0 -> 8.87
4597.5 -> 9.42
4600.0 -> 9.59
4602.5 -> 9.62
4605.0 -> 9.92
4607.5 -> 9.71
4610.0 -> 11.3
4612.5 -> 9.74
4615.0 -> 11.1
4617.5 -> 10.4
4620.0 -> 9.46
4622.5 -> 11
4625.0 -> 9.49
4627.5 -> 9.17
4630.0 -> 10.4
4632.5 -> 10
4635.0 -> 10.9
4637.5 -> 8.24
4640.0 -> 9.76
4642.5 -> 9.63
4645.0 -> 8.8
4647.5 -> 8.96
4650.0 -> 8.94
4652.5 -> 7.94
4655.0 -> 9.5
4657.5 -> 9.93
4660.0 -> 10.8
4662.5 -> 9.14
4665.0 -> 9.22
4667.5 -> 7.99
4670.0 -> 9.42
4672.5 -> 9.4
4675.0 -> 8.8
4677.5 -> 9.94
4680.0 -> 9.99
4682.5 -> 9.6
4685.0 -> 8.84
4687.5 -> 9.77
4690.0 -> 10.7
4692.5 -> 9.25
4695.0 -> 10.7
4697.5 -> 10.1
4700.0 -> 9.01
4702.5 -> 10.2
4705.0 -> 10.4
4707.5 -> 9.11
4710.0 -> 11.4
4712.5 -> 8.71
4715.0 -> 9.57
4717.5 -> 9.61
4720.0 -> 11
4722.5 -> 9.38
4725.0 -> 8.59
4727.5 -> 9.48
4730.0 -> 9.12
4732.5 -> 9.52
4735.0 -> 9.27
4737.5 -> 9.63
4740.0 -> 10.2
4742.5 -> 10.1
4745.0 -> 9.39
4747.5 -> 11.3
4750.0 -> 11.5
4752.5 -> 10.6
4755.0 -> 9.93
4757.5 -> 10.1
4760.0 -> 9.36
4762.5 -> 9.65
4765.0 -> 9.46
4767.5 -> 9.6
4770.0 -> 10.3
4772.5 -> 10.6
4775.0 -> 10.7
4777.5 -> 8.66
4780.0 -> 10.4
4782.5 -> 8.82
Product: 6721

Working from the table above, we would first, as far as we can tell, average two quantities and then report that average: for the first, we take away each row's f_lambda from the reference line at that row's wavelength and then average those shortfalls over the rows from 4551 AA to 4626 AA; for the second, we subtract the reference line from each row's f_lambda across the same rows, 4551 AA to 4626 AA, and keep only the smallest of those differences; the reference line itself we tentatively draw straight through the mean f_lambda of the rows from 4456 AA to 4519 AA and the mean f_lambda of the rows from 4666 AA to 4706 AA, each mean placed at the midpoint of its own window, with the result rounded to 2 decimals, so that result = -0.62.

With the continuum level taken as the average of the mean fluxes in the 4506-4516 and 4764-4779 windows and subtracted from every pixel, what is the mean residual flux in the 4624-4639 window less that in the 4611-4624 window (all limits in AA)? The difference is -0.6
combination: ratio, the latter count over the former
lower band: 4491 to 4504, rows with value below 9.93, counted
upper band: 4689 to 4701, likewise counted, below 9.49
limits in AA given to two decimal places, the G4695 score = 0.67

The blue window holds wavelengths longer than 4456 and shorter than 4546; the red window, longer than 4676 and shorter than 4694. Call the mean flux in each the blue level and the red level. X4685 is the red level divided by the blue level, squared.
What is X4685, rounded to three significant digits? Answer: 1.12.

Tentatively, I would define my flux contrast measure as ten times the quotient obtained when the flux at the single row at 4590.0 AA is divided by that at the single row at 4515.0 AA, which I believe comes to 9.3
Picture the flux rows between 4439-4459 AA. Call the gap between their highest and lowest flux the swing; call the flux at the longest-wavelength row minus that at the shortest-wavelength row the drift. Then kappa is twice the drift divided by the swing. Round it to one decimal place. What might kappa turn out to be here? -1.0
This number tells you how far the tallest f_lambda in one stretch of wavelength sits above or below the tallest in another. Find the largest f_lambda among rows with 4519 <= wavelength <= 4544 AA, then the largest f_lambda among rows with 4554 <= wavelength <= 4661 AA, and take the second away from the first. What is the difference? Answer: -0.7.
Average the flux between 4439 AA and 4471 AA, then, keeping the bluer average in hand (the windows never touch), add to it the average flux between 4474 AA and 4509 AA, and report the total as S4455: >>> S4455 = 18.11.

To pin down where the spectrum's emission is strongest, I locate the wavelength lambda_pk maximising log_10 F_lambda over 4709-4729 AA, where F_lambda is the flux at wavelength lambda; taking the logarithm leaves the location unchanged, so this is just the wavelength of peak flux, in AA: 4710.0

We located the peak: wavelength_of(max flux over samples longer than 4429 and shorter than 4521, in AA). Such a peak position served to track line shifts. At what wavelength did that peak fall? 4512.5 AA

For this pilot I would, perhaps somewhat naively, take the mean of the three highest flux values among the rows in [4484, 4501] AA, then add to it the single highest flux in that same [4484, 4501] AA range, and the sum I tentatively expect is 21.0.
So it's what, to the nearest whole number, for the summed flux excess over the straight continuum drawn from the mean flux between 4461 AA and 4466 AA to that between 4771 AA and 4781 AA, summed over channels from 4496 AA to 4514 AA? 17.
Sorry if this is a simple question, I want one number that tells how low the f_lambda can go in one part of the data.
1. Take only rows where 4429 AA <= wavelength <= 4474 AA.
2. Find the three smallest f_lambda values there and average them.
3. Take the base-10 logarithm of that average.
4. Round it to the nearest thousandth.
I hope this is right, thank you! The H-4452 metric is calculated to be 0.853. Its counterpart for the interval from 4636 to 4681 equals 0.906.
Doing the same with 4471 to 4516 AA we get 0.942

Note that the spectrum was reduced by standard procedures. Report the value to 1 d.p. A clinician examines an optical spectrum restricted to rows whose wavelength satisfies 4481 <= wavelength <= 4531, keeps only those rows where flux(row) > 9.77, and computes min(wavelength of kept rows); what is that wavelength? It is 4487.5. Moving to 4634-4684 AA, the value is 4635.0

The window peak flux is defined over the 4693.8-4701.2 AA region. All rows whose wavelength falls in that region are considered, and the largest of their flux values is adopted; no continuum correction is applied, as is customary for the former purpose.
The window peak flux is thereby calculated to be 10.7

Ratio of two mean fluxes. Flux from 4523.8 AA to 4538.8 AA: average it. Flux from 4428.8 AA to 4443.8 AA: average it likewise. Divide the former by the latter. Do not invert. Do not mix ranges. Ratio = 1.09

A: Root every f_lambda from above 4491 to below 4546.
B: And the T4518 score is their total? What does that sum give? 67.7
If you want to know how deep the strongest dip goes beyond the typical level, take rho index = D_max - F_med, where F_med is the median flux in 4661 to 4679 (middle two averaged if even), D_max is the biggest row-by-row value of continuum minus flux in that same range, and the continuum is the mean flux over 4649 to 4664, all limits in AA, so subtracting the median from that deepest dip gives -7.8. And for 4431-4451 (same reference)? -6.9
